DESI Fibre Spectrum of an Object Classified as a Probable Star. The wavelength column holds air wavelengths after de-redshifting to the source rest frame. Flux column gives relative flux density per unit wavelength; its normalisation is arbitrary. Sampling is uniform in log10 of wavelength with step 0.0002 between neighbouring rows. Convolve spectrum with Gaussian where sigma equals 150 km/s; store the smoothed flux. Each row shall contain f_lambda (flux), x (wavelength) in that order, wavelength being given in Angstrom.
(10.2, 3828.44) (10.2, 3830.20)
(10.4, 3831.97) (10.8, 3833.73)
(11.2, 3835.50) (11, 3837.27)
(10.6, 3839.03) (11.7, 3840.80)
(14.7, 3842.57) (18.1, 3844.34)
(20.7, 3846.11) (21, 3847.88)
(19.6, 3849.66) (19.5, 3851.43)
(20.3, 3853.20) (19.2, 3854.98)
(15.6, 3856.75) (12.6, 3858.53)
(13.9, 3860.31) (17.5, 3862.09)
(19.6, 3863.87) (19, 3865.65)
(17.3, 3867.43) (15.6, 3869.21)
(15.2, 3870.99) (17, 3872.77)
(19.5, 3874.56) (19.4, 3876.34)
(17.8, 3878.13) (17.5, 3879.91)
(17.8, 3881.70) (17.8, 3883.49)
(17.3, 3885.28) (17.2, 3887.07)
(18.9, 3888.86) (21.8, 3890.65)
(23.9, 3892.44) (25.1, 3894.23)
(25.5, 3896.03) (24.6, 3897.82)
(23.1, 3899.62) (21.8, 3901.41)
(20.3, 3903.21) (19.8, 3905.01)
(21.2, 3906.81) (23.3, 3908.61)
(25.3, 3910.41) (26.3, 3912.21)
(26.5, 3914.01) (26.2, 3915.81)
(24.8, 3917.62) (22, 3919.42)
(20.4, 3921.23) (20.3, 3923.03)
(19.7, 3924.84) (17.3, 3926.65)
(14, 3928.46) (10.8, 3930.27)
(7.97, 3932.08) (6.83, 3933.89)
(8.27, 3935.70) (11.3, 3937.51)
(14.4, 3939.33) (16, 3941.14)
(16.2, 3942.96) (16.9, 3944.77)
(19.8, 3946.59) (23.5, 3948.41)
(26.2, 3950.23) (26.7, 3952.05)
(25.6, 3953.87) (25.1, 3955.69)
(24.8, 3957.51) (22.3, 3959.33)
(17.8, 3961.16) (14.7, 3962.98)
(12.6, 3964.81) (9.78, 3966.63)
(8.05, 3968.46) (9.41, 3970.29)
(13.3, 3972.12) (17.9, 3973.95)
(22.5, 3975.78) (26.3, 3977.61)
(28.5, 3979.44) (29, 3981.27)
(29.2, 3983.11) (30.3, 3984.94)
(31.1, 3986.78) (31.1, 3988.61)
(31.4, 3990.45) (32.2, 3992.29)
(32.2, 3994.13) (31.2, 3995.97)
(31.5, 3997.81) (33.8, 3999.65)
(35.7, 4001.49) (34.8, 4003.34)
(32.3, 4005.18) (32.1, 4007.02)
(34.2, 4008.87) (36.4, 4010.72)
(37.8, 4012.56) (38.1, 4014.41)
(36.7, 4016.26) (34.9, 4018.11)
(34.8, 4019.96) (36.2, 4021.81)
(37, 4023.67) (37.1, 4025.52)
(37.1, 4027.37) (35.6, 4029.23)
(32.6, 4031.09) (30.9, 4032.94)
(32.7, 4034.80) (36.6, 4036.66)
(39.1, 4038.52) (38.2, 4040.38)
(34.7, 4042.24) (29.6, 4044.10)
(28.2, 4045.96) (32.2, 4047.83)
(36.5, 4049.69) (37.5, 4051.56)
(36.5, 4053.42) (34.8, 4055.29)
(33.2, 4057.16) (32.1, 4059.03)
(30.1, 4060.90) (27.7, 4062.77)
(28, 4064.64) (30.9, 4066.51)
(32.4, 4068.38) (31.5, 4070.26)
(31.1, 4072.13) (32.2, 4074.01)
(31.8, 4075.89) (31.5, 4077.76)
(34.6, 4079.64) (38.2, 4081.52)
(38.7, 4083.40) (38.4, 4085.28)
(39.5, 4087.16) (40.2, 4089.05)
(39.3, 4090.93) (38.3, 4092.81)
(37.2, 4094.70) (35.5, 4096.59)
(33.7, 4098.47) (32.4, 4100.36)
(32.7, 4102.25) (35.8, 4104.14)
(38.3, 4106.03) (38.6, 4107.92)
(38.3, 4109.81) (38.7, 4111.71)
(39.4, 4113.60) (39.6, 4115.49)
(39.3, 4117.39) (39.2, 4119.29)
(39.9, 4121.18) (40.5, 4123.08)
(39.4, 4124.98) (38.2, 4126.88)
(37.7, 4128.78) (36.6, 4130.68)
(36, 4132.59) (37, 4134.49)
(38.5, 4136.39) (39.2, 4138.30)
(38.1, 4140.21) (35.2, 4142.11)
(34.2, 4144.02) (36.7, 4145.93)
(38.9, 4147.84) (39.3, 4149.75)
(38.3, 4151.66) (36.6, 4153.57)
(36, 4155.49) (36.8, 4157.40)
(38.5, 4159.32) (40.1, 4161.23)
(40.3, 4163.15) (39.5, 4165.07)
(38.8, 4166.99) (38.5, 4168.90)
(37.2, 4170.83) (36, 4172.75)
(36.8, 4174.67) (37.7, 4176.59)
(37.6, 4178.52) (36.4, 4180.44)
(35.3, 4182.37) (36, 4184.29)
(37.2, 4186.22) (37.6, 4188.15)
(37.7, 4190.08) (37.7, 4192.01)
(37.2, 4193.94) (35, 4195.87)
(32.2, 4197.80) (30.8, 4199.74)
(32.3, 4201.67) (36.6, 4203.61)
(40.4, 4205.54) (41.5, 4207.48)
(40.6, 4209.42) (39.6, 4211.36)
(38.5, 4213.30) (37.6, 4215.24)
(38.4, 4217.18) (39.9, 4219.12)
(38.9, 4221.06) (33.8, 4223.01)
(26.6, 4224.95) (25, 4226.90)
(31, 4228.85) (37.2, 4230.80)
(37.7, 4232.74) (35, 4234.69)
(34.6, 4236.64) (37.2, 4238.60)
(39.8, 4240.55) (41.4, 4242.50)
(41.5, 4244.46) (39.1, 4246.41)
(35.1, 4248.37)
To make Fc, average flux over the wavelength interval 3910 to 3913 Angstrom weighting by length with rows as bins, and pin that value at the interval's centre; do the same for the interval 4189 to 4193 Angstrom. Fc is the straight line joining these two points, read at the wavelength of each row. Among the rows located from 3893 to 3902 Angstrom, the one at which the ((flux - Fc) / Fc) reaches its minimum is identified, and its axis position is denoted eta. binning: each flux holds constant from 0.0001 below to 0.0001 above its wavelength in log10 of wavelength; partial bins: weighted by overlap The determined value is 3901.41 Angstrom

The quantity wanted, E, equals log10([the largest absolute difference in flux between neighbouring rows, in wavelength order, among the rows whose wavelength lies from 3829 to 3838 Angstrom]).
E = -0.4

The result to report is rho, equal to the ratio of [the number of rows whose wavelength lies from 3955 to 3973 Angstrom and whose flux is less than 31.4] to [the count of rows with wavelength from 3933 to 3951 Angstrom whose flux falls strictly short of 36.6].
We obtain 1.0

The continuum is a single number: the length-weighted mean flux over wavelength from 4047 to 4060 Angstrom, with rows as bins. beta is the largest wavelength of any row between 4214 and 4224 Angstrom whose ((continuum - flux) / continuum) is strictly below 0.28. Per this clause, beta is 4223.01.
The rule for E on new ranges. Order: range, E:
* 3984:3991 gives -0.1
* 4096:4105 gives 0.5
